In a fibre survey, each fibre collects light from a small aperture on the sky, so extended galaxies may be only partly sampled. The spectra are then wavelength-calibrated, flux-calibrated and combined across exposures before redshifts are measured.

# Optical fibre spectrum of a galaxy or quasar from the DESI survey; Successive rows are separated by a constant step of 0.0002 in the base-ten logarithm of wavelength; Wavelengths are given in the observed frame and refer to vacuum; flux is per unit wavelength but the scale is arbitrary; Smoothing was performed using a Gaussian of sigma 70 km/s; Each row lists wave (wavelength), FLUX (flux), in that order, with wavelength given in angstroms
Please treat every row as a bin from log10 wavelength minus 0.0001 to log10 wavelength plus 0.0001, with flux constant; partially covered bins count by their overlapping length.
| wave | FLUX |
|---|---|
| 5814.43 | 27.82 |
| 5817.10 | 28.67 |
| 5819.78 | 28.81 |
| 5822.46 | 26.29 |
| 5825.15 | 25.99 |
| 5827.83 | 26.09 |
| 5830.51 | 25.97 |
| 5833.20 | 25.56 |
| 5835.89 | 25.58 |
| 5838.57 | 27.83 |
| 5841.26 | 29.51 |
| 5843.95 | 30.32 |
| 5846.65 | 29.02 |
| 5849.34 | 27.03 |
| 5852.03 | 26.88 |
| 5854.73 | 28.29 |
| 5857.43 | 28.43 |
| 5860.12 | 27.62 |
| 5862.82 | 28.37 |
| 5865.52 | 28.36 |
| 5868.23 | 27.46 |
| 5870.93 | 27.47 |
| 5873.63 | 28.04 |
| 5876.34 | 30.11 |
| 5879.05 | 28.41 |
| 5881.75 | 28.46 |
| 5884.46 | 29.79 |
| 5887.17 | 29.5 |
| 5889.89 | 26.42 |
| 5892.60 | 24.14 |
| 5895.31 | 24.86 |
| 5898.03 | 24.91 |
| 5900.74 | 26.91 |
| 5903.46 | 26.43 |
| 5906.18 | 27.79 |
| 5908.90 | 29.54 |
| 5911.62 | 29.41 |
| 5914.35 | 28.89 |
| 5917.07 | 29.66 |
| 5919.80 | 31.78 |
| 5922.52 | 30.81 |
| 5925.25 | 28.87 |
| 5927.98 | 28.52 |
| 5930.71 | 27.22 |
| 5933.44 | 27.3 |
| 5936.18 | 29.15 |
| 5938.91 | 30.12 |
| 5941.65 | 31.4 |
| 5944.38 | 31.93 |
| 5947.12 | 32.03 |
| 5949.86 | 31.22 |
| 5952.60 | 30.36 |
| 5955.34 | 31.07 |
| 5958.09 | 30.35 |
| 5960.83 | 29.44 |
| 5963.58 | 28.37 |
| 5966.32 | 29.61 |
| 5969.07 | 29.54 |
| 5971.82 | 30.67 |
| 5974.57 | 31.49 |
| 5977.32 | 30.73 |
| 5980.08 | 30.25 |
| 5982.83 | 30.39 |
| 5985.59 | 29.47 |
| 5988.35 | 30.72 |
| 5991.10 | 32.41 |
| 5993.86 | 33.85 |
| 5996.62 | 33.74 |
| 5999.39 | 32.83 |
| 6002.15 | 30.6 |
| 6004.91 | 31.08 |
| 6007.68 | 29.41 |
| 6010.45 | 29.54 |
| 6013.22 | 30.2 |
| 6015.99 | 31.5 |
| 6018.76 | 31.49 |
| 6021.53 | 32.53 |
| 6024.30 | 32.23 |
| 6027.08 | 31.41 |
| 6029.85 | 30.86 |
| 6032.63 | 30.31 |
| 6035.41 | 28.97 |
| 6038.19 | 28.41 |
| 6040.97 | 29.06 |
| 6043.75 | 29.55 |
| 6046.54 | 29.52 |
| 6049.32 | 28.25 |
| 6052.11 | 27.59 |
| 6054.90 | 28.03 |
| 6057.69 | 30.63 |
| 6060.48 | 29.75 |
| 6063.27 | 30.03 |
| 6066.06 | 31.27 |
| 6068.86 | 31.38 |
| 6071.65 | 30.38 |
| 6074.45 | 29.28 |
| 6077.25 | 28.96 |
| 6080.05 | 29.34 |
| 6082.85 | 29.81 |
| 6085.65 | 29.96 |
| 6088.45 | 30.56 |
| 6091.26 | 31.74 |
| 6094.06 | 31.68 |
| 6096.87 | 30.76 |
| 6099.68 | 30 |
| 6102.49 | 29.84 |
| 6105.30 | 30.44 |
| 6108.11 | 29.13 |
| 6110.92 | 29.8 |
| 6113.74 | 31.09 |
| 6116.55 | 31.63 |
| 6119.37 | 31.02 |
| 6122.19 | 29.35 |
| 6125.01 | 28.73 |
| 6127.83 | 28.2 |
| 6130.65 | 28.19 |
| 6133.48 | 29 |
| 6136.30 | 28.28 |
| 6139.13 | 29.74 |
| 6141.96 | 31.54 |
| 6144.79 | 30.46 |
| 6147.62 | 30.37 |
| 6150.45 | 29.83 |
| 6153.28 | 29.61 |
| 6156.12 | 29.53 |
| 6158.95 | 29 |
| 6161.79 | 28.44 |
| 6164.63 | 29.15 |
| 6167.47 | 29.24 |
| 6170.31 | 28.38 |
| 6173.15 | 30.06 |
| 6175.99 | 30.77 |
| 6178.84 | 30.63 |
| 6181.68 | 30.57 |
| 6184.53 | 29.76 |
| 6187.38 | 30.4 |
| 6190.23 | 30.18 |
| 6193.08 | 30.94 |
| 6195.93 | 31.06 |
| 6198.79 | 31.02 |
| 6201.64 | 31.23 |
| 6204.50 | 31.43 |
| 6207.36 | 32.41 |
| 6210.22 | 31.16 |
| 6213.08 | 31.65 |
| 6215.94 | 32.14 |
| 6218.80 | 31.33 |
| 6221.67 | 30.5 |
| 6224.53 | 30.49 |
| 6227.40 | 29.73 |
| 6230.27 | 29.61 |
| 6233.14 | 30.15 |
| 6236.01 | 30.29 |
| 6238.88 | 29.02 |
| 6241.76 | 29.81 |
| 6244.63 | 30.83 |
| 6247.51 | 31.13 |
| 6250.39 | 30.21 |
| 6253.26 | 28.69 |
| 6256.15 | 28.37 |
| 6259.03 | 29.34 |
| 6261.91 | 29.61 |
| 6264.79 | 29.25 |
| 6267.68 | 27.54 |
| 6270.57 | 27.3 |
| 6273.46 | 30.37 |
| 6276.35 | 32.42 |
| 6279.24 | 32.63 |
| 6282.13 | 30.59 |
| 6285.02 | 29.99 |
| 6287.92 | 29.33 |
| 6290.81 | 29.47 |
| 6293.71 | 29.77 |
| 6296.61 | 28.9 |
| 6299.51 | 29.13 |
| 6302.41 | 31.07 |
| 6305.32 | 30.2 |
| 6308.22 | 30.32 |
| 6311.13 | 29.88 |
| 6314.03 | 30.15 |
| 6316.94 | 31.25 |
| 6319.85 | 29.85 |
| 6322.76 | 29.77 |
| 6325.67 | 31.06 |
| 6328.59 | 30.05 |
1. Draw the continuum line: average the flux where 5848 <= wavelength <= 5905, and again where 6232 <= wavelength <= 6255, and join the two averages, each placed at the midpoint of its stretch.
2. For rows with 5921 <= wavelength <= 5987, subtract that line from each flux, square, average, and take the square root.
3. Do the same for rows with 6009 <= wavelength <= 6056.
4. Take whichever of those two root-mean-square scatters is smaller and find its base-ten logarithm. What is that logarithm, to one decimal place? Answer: 0.3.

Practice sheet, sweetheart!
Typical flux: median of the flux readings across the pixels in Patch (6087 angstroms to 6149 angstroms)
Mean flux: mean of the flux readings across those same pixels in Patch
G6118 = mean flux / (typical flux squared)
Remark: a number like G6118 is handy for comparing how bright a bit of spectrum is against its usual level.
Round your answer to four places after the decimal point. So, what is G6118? 0.0330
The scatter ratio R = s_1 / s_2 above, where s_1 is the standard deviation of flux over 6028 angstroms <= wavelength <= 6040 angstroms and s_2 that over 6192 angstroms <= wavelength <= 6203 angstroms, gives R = 9.3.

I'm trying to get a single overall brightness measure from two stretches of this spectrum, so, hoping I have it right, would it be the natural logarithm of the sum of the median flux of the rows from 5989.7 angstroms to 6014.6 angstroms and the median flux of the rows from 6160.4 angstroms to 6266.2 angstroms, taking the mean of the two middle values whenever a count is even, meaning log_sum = 4.12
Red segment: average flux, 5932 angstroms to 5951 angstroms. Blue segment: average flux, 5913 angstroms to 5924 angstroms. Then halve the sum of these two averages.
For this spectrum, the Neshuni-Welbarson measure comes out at 30.4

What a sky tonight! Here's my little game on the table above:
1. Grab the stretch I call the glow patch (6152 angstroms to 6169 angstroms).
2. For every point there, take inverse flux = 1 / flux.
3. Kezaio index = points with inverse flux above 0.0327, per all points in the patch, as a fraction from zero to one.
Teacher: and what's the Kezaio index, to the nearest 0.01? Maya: 1.00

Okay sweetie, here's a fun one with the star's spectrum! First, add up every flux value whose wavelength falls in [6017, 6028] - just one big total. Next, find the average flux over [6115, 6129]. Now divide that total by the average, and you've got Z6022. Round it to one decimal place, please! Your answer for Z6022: 4.3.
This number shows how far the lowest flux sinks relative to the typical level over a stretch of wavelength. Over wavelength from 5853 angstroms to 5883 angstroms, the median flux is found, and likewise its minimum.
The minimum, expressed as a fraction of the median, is 0.97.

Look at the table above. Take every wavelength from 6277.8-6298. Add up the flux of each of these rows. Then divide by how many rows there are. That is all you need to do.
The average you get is 30.1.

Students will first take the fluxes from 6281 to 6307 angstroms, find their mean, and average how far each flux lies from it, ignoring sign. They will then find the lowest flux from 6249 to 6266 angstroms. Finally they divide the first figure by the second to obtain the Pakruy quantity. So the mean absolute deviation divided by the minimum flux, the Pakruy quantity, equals 0.020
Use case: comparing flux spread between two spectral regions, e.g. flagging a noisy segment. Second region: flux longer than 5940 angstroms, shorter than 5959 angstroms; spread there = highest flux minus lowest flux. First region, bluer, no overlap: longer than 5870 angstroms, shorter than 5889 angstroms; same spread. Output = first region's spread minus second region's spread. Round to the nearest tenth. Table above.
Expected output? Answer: 1.0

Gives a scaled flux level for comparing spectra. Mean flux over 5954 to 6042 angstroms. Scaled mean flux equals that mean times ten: 307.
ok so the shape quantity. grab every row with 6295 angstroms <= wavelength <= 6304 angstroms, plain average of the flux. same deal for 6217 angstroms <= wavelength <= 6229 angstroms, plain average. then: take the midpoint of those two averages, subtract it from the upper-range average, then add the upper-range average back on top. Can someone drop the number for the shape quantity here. 29.3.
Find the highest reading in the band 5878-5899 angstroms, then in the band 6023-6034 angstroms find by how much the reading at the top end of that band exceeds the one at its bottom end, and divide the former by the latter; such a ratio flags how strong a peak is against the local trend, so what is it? -16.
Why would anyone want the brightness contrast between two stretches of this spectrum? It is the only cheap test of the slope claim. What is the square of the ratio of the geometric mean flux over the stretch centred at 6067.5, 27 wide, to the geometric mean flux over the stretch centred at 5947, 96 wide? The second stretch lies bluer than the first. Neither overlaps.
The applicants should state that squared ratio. 1.00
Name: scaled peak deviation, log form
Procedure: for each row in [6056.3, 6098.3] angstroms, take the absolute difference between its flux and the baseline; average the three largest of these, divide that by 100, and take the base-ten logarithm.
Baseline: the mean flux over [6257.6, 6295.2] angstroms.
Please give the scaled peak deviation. -1.75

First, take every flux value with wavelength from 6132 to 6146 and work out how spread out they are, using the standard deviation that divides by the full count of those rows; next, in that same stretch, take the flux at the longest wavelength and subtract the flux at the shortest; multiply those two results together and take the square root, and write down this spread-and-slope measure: 1.3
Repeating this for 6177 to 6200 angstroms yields 0.4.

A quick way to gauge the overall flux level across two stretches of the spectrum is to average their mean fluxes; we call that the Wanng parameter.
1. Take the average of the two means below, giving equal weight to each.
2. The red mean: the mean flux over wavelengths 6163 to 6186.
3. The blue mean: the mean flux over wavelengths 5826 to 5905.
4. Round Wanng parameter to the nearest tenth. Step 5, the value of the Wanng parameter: 28.7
